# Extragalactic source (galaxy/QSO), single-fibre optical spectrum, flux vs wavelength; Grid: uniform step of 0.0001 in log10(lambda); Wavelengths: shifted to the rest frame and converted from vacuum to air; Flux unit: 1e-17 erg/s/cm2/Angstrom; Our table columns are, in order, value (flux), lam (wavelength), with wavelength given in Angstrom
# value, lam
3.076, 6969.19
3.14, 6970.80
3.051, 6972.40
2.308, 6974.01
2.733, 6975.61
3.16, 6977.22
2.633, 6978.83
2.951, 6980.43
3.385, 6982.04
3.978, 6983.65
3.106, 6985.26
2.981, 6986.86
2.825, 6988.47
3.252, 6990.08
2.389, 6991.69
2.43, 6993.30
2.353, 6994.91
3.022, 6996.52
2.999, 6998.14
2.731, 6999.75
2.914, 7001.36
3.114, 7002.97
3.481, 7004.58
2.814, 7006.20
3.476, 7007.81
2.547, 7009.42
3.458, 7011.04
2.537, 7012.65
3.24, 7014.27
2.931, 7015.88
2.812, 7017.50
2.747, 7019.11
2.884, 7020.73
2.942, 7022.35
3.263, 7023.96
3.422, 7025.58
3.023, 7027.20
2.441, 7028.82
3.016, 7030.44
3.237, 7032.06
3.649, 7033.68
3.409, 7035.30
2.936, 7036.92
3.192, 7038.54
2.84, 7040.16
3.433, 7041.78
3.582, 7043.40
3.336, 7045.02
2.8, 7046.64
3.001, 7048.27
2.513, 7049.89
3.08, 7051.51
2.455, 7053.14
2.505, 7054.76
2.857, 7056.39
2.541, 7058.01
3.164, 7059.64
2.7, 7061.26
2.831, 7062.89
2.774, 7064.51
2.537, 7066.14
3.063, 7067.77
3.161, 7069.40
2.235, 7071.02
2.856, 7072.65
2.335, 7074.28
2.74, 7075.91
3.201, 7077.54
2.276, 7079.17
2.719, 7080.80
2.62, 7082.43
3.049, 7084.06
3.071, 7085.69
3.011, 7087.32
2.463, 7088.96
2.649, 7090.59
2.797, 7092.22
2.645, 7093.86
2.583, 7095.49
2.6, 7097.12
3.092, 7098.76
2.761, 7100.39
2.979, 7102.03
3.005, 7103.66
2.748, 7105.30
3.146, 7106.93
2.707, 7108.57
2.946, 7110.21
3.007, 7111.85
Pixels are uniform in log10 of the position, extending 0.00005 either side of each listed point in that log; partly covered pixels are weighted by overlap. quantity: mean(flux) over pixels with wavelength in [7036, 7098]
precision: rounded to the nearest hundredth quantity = 2.82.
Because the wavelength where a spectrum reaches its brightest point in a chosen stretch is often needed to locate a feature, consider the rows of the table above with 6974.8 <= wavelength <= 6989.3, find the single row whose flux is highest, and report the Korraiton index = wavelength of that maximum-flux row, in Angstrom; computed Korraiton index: 6983.65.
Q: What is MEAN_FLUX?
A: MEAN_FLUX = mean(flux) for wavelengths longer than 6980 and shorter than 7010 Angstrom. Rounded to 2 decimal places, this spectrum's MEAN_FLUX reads 2.99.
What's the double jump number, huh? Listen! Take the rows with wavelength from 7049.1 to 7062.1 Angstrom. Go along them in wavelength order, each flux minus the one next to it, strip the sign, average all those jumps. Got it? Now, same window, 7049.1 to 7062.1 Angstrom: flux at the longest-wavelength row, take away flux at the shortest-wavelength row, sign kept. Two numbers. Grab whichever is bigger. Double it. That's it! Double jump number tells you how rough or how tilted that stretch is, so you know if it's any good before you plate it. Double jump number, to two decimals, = 0.86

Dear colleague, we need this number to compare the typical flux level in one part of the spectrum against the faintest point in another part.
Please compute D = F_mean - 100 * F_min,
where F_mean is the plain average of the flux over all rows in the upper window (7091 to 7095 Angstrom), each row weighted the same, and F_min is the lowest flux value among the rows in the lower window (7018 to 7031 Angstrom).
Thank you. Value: -241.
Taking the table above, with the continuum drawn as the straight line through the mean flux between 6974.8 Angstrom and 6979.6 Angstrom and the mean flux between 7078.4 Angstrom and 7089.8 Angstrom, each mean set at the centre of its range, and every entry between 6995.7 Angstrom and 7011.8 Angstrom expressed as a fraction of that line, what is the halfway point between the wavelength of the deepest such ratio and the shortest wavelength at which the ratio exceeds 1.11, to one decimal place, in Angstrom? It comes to 7007.0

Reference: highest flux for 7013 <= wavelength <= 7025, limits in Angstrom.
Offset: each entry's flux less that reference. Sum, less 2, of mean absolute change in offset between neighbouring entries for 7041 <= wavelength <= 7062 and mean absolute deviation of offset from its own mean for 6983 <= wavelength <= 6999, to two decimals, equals -1.27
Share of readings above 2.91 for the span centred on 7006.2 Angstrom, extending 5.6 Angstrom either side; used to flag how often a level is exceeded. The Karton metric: 0.71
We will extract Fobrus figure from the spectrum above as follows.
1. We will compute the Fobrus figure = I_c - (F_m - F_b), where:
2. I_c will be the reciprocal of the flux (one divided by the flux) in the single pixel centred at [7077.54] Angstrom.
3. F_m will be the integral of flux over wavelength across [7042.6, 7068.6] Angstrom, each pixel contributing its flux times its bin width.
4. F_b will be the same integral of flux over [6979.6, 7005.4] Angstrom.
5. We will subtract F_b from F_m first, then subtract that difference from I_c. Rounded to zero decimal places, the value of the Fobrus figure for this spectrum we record 3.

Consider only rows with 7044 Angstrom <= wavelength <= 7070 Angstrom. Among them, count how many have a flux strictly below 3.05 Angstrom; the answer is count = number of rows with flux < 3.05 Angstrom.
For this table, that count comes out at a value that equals 11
